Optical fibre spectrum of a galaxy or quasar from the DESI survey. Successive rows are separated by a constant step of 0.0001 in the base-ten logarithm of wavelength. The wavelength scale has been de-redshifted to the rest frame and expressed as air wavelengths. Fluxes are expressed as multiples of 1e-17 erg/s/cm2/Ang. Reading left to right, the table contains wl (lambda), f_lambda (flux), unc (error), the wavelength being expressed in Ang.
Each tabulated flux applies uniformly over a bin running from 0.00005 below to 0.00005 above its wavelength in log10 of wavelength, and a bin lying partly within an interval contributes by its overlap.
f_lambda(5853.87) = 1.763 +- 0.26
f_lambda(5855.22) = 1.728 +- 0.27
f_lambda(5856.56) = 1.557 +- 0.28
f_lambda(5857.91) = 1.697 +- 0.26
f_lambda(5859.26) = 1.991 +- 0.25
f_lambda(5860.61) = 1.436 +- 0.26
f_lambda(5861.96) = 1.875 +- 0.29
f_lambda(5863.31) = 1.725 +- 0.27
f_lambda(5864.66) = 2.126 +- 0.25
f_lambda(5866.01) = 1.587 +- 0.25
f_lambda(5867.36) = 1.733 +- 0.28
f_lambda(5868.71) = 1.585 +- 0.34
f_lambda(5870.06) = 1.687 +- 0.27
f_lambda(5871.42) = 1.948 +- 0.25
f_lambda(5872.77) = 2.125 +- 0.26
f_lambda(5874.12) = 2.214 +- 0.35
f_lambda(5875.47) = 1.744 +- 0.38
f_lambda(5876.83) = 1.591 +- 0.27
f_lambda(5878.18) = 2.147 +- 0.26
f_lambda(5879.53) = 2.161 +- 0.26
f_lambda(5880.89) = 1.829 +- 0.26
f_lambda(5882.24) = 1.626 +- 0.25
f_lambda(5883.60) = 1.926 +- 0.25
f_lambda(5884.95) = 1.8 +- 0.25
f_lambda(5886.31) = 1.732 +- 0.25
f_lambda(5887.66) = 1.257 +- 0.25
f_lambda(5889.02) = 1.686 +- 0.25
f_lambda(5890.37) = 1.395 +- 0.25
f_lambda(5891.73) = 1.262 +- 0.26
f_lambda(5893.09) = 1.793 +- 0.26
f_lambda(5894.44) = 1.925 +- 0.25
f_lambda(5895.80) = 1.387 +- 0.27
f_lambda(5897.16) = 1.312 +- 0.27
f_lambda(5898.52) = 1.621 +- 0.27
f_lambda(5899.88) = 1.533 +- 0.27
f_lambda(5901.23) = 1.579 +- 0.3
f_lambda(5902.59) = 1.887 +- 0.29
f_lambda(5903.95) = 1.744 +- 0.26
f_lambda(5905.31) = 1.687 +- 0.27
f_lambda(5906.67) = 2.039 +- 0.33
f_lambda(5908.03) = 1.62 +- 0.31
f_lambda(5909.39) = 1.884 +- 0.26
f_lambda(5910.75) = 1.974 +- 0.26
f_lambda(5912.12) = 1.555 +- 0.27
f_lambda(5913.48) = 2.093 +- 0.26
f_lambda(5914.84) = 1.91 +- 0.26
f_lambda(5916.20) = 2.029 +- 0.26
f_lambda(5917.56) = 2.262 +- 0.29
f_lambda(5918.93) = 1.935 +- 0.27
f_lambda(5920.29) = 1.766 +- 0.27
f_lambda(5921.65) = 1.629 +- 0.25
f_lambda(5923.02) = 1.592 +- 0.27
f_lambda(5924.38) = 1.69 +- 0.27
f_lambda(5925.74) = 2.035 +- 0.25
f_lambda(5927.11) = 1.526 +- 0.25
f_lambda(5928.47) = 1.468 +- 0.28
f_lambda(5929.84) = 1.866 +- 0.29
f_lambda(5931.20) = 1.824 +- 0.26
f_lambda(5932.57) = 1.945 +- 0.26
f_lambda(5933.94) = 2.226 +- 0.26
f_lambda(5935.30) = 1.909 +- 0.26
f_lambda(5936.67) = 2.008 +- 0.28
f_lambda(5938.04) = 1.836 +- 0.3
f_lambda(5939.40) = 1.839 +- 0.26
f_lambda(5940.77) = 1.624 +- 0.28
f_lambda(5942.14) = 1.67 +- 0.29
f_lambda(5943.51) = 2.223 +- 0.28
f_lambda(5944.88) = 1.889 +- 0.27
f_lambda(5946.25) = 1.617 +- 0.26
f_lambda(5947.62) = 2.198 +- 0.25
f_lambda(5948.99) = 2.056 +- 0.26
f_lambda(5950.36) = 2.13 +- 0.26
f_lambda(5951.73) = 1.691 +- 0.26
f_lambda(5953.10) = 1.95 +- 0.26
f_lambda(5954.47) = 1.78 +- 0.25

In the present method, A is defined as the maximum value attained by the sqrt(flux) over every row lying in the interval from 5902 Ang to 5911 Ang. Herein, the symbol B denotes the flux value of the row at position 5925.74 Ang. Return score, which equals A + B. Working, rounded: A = 1.43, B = 2.035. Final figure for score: 3.5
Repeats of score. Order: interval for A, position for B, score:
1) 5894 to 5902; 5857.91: 3.1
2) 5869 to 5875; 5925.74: 3.5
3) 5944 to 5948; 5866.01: 3.1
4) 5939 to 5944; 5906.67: 3.5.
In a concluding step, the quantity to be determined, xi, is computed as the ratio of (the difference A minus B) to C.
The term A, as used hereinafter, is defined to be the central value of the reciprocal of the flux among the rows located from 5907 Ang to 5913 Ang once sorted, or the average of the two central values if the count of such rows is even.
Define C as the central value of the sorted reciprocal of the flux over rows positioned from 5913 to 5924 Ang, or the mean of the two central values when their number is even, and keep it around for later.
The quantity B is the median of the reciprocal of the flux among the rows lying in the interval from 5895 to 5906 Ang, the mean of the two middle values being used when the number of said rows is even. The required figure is -0.10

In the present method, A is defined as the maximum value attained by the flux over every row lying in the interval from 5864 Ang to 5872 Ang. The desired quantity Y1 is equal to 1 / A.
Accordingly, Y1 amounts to 0.47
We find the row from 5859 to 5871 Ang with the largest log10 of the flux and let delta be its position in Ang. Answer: 5864.66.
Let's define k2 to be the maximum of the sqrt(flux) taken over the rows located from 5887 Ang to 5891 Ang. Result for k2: 1.30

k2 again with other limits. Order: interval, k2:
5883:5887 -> 1.39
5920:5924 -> 1.33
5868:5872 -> 1.40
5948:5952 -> 1.46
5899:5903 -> 1.37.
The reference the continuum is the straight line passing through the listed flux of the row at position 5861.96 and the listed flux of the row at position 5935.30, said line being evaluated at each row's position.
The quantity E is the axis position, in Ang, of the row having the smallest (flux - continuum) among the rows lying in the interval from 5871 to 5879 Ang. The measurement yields 5876.83 Ang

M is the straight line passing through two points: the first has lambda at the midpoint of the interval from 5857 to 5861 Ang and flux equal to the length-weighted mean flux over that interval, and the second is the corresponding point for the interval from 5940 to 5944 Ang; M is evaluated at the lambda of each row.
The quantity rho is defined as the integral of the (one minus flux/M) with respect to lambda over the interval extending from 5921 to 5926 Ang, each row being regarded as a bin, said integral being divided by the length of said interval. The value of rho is 0.05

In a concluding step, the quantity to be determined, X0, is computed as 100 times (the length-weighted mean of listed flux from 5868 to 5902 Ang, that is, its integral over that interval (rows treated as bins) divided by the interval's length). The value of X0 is 171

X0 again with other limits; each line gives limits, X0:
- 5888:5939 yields 177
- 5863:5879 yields 186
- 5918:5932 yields 174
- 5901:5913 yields 179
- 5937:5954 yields 189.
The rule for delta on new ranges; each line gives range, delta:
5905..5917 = 5913.48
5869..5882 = 5874.12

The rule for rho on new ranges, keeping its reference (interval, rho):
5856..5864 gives 0.00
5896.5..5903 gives 0.11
